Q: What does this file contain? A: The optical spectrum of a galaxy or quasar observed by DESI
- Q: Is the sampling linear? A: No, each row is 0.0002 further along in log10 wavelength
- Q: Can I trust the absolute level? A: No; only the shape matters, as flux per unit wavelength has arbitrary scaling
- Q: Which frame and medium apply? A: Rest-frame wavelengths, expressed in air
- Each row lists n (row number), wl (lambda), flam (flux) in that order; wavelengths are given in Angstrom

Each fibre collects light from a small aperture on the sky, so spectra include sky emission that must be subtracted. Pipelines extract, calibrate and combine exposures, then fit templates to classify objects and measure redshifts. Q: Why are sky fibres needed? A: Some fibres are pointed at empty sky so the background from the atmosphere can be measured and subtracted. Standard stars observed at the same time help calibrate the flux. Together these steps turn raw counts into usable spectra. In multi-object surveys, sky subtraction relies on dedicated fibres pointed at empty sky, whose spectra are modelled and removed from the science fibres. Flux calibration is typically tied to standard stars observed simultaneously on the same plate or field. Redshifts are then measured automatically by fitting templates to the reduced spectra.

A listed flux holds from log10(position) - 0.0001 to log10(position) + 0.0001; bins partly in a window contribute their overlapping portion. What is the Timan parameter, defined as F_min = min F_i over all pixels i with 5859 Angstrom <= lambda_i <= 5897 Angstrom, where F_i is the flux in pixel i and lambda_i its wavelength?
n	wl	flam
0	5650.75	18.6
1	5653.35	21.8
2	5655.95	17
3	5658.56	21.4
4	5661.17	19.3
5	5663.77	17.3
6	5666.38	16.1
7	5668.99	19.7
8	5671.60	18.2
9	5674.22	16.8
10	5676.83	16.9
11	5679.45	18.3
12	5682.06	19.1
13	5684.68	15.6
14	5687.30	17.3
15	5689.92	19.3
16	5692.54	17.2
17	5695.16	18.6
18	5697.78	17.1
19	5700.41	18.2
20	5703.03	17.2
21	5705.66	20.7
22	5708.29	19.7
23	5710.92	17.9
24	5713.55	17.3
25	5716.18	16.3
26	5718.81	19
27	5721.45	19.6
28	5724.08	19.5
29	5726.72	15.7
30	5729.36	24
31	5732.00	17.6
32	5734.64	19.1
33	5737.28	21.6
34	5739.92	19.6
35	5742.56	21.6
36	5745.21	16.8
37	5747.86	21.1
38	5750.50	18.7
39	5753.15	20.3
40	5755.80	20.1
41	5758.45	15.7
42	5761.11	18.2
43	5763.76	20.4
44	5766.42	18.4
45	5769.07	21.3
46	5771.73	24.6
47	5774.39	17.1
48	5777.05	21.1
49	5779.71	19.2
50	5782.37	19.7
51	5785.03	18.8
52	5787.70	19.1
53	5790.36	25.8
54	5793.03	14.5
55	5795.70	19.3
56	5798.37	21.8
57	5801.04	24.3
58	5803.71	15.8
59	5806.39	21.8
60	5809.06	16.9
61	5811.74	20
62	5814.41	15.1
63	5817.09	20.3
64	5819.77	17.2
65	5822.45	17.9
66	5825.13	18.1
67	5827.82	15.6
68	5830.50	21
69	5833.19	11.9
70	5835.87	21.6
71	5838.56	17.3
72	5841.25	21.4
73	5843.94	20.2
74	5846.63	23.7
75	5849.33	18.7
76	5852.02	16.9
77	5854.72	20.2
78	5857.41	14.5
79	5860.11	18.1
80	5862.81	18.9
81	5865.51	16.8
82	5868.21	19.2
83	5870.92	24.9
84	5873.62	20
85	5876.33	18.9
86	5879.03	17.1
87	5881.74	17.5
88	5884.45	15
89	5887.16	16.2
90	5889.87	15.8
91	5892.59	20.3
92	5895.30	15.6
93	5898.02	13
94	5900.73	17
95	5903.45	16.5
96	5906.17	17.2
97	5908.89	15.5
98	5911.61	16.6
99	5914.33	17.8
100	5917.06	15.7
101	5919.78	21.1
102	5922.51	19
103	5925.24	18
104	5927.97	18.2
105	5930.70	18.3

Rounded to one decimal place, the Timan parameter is 15.0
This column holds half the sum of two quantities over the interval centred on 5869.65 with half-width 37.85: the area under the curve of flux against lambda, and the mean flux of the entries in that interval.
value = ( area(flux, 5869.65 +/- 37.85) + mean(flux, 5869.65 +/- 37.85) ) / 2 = 691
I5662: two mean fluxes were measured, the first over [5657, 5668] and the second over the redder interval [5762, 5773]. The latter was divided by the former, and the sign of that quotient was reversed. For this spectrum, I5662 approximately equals -1.14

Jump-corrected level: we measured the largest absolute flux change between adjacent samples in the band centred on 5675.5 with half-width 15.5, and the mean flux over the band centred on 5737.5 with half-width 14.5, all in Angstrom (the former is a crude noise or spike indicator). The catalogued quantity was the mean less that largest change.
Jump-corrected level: 16.0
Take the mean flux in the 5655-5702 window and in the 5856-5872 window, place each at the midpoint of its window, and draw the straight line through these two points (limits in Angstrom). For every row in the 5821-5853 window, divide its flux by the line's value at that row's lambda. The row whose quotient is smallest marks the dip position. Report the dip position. 5833.19 Angstrom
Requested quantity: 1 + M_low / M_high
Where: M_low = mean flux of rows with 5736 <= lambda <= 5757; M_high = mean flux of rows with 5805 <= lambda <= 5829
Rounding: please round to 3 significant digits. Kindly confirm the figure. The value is 2.10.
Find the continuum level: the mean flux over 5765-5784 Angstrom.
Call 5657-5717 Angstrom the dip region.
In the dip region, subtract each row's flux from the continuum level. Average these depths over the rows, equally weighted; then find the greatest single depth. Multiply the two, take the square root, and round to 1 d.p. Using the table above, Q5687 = 3.1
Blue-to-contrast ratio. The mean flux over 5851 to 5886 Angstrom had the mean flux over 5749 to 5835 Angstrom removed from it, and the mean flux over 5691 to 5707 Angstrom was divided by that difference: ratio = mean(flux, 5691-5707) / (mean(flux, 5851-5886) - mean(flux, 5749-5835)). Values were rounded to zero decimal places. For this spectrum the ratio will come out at -24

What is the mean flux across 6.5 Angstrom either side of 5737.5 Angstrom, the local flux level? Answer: 19.9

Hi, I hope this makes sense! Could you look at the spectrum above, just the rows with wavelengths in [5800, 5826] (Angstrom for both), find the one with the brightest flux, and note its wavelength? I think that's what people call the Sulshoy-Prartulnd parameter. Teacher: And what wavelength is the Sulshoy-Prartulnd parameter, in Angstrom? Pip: 5801.04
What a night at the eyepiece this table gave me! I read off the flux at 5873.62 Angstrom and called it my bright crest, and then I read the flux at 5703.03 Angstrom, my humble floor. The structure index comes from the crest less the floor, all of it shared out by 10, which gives 0.3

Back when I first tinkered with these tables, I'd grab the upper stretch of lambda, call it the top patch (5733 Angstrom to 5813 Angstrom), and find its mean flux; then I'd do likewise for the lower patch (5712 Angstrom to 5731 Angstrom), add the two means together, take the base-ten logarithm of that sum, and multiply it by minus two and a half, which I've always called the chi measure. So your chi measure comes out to -3.96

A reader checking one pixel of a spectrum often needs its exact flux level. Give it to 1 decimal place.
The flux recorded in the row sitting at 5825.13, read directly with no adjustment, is 18.1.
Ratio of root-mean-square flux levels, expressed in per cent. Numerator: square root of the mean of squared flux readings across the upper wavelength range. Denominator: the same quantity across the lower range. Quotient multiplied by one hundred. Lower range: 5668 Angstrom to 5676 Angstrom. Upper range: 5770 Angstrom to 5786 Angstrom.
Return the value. 110.7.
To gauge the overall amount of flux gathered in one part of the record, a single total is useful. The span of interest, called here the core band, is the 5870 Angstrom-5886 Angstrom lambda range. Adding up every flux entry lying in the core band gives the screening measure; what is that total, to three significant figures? 113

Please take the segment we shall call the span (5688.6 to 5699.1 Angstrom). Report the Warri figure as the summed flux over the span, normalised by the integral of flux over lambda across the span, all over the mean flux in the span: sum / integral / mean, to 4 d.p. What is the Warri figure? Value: 0.0211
